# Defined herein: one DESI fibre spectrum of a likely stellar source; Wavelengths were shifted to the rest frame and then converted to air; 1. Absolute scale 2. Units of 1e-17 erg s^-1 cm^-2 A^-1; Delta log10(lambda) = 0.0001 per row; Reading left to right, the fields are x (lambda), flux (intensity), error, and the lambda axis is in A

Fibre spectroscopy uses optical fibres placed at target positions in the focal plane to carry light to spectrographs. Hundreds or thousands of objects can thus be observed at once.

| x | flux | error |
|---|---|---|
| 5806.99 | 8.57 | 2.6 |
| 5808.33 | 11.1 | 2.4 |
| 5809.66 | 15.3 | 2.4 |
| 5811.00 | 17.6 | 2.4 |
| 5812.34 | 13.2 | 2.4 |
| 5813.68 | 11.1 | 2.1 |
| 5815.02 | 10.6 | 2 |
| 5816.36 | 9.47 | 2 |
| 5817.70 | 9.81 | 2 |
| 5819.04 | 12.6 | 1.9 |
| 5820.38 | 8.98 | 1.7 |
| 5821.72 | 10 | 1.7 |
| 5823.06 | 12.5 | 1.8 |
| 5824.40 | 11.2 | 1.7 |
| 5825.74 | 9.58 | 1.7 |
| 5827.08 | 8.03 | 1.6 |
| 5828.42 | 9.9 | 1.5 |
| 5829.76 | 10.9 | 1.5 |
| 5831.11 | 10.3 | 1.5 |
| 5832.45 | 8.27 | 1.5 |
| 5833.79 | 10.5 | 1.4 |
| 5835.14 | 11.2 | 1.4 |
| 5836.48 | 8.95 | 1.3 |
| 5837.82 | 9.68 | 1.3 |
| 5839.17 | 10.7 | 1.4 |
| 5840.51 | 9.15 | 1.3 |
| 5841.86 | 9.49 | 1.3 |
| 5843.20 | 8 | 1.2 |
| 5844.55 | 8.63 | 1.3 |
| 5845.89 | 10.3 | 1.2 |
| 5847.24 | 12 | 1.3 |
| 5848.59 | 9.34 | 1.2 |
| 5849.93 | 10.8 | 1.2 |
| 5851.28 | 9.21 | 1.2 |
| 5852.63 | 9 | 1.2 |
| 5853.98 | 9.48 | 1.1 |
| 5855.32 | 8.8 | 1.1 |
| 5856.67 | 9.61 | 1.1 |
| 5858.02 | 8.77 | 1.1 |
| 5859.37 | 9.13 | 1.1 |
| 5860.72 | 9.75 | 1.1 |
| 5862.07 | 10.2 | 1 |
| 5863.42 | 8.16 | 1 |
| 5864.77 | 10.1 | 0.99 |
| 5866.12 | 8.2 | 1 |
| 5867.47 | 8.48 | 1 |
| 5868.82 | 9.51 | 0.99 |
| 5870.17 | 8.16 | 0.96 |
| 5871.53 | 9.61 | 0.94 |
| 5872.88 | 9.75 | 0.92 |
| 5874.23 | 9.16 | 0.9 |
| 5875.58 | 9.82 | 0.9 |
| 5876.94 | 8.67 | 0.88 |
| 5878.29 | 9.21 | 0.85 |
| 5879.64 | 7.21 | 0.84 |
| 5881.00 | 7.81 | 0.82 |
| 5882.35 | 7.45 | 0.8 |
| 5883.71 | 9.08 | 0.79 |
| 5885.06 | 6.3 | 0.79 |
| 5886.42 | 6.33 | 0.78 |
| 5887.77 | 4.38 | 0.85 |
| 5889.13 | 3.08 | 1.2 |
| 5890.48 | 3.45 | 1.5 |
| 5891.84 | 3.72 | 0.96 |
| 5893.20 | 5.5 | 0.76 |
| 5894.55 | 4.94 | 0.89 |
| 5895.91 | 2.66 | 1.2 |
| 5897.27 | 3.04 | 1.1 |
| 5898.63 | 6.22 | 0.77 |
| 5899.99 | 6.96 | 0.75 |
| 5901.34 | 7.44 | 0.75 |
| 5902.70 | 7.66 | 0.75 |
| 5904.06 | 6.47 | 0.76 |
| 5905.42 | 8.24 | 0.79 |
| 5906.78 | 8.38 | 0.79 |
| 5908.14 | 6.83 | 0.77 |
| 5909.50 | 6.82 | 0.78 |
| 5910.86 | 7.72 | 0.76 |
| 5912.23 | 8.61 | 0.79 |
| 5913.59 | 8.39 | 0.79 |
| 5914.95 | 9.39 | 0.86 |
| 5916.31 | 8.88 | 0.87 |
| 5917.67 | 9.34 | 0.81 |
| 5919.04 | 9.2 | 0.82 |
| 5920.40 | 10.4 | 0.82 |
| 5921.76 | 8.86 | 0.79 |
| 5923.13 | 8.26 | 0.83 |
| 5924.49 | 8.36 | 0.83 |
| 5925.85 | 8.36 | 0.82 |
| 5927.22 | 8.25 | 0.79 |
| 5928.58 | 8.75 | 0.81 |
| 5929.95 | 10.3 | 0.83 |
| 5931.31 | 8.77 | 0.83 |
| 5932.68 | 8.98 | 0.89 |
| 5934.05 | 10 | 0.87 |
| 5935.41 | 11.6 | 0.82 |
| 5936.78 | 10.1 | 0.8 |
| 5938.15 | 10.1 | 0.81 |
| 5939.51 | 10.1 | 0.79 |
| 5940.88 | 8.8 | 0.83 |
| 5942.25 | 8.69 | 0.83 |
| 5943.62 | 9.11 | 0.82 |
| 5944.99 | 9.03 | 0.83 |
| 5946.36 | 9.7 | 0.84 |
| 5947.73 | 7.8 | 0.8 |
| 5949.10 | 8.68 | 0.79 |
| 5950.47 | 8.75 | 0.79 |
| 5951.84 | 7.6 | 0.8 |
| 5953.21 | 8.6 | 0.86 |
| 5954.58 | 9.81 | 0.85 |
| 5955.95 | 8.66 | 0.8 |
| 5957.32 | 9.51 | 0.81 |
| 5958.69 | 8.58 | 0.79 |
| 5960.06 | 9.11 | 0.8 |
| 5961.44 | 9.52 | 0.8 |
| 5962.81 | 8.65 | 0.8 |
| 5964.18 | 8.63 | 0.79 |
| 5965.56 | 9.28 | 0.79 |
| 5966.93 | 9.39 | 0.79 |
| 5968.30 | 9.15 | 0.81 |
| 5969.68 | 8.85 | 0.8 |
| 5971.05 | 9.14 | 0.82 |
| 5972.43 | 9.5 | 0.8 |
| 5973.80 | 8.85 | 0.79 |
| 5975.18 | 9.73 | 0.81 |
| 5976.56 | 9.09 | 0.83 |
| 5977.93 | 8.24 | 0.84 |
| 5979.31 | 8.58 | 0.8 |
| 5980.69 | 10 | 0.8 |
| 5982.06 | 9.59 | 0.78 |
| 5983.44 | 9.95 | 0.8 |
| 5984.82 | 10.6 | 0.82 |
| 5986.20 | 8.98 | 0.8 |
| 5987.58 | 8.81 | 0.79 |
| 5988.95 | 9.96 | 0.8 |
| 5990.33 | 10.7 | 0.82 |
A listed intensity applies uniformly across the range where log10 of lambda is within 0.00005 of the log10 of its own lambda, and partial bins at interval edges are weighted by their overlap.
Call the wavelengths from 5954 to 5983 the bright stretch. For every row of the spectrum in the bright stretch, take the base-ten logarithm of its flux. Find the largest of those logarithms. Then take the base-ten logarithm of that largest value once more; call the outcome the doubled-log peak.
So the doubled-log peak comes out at 0.00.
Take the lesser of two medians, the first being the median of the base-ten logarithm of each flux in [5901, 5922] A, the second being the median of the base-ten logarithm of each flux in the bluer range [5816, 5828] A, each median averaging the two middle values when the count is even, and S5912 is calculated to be 0.924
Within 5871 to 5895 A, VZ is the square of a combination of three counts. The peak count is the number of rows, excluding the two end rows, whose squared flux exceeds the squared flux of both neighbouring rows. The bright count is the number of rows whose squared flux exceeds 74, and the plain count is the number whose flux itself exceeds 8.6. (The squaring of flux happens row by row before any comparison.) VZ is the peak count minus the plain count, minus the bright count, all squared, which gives 49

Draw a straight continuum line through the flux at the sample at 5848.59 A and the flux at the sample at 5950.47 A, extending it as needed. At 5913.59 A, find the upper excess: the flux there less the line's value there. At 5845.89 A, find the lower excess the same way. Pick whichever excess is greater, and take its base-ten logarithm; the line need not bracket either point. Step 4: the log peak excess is 0.0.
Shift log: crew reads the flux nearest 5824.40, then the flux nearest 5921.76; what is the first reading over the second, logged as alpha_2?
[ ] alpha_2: 1.26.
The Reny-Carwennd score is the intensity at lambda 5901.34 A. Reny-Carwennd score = 7.44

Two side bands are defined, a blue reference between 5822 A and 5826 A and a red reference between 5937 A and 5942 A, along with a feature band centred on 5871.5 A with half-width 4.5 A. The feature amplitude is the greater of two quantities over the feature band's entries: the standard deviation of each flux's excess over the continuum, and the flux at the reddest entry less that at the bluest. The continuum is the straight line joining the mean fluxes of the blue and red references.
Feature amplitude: 1.3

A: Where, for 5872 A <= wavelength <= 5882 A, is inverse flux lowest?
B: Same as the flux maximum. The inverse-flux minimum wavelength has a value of 5875.58 A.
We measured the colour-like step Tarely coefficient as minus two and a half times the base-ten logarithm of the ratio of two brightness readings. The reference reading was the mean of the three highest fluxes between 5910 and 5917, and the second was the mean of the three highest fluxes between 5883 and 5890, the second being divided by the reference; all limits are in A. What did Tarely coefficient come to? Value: 0.23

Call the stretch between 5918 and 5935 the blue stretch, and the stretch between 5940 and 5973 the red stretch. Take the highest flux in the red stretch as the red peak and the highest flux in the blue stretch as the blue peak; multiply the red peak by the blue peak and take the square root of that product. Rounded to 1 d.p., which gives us 10.1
